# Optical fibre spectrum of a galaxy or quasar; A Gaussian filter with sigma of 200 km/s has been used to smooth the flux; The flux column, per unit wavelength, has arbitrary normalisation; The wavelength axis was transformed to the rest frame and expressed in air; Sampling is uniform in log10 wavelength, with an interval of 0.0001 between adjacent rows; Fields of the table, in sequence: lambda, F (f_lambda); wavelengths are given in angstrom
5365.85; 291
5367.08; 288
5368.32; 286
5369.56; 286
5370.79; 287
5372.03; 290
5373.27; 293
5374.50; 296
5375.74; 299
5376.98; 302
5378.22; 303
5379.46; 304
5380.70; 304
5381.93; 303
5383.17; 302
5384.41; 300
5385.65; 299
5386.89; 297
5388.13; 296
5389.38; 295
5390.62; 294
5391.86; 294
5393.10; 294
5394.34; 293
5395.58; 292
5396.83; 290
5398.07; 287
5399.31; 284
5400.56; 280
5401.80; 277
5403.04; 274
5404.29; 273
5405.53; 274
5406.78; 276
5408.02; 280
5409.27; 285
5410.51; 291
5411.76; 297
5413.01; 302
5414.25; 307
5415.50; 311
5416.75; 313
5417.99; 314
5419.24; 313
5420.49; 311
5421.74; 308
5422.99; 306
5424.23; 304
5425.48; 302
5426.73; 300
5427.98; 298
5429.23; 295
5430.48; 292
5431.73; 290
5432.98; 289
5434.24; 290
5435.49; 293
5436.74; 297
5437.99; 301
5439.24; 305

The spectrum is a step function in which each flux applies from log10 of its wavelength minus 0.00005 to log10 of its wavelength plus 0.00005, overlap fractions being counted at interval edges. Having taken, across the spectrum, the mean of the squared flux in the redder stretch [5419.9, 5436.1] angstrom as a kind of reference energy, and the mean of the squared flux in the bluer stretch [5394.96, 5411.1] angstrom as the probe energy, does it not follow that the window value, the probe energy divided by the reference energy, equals 0.89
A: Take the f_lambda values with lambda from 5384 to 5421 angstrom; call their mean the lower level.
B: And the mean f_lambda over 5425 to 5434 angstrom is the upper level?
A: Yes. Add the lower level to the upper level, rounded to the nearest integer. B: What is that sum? 588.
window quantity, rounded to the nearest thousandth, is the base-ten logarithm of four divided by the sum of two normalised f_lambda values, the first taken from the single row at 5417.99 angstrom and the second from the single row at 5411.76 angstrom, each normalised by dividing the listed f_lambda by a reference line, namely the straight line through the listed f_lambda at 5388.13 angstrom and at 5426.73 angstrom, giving 0.291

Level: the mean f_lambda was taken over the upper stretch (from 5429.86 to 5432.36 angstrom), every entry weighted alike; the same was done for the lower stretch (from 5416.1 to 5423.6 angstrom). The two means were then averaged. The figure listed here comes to 300.9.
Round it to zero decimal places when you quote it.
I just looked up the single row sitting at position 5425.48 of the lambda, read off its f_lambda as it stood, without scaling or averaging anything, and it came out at 302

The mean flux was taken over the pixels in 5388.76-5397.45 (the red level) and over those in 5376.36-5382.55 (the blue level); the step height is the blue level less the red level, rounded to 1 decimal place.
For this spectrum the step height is 10.1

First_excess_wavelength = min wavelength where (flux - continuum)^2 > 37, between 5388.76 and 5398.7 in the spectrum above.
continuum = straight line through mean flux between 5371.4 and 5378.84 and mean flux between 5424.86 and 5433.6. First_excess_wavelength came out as 5396.83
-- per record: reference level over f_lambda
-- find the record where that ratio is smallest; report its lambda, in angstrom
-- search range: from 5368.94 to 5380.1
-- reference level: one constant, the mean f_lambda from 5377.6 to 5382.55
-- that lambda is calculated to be 5379.46 angstrom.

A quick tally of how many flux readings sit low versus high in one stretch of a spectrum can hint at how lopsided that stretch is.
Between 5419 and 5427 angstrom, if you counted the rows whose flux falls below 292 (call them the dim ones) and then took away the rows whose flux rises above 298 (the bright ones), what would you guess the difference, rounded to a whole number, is -7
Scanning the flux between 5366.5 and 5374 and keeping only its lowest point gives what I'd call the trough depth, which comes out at 286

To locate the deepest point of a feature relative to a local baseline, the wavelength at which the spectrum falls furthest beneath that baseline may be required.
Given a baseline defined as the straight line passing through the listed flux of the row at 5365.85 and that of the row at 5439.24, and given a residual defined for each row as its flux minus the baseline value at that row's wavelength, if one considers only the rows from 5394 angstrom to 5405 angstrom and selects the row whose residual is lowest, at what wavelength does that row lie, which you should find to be 5404.29 angstrom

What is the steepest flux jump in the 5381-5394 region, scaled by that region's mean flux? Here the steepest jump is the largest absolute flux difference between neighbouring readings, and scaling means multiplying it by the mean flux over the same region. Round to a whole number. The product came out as 595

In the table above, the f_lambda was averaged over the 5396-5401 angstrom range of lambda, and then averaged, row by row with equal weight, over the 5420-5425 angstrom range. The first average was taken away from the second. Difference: 22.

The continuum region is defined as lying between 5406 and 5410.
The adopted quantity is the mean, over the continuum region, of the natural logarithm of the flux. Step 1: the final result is 5.64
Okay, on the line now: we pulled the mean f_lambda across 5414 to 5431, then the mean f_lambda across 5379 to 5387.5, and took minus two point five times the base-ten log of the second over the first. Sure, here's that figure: 0.01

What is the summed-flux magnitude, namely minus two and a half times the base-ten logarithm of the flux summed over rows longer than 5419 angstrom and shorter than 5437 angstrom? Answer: -9.13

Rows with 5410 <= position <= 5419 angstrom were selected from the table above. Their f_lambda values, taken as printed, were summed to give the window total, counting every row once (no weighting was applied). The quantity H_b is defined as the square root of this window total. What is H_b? 46.2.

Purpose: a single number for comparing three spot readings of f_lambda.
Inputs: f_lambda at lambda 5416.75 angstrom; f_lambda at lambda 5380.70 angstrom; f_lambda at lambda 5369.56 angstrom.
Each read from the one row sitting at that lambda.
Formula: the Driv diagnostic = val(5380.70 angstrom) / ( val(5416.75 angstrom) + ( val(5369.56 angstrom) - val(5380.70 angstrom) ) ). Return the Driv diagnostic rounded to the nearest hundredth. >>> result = 1.03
